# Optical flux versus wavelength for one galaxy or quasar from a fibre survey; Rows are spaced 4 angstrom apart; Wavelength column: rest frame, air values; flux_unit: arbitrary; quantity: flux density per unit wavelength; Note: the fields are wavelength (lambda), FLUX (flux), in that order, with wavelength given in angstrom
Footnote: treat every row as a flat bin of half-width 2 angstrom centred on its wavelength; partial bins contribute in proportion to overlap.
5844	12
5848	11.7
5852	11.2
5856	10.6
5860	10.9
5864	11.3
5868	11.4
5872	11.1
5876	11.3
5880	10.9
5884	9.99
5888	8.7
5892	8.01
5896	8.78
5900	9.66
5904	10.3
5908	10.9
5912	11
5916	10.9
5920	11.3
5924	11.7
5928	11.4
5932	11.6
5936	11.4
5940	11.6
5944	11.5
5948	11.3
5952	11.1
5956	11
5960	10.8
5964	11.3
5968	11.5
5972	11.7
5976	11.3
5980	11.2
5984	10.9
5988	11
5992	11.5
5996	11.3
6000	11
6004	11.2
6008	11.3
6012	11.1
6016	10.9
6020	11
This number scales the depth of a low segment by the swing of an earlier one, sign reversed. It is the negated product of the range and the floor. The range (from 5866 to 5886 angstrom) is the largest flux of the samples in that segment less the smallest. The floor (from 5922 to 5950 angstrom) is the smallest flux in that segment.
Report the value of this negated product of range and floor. -16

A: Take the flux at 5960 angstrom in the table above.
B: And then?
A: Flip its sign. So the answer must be -10.8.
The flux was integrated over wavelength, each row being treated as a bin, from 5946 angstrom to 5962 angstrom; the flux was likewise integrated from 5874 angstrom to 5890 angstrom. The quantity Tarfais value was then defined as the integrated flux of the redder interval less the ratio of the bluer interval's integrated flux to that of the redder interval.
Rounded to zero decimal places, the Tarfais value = 176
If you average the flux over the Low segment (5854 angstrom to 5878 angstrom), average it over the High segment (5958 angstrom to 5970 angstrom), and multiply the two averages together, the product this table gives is 124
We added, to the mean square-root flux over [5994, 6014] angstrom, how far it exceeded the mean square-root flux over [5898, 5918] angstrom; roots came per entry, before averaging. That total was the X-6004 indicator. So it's 3.44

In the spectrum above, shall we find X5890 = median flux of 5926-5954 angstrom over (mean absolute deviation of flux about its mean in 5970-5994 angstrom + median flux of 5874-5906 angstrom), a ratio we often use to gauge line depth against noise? 1.13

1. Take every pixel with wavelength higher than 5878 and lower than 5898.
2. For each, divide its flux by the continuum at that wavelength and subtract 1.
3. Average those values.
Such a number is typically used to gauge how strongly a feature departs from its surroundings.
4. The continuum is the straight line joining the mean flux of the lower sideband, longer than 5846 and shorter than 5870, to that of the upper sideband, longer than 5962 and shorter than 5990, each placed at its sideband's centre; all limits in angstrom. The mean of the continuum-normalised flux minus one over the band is -0.17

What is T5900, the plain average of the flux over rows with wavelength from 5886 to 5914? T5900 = 9.6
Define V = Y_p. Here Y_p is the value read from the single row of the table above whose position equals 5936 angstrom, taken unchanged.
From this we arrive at 11.4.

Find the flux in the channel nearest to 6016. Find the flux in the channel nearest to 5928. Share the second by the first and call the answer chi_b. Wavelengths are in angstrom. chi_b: 1.05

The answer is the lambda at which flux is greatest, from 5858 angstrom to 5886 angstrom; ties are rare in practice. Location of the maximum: 5868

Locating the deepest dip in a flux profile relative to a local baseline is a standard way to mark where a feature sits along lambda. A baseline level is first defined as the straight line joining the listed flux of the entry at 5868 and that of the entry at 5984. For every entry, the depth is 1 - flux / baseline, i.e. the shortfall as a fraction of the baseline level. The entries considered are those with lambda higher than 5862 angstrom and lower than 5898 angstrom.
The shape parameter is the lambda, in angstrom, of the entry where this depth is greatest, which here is 5892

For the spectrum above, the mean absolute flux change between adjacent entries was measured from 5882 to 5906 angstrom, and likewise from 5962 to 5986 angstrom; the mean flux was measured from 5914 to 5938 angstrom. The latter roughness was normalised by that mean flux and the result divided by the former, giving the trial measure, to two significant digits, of 0.025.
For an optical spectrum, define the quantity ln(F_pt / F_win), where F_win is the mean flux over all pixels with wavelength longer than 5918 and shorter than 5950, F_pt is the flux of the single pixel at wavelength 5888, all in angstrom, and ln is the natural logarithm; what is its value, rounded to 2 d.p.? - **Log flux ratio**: -0.28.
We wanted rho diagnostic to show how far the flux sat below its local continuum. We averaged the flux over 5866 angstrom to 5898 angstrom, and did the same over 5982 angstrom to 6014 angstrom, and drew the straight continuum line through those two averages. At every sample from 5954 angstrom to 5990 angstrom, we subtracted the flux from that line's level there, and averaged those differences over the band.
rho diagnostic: -0.3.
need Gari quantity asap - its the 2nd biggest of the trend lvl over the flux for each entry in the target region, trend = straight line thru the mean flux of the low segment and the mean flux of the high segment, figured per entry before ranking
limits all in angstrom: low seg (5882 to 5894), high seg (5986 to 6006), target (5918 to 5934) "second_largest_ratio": 0.85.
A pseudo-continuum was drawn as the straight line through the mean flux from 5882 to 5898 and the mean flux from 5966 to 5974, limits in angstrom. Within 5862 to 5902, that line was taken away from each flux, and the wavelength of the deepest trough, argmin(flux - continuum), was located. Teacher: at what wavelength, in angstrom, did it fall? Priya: 5892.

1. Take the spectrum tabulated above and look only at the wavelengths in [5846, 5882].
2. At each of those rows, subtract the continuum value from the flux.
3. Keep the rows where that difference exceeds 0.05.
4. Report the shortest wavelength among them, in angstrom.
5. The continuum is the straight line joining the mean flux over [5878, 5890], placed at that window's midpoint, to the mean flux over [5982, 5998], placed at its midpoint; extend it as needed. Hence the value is 5848 angstrom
